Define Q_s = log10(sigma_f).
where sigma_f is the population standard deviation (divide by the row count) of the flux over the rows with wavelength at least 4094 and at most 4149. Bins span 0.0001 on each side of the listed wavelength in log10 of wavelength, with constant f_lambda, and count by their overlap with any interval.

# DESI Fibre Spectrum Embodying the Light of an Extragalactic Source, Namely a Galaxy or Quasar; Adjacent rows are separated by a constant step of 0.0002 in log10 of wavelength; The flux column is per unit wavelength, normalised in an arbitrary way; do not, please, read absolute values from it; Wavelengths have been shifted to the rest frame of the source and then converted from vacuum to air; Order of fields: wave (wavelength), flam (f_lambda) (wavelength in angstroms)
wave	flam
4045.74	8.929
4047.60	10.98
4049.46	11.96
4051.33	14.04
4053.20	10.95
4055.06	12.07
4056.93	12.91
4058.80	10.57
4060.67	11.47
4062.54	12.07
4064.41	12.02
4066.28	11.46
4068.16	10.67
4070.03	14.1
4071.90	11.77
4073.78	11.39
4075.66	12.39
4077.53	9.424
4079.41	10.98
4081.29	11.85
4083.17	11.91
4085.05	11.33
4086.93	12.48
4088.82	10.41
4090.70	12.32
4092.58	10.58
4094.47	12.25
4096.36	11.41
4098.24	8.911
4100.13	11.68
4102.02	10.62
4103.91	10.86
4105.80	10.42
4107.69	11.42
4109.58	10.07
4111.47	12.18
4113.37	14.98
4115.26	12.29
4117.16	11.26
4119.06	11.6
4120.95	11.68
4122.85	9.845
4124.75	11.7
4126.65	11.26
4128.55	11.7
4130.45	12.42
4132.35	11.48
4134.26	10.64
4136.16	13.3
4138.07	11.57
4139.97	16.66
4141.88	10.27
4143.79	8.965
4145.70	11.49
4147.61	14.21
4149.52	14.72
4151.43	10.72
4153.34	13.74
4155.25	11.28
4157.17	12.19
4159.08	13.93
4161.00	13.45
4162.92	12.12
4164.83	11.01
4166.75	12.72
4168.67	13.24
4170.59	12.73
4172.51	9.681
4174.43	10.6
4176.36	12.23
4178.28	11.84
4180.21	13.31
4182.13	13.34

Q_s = 0.20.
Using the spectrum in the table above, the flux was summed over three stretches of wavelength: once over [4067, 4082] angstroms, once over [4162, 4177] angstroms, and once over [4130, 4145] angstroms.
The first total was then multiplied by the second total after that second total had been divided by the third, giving 91.6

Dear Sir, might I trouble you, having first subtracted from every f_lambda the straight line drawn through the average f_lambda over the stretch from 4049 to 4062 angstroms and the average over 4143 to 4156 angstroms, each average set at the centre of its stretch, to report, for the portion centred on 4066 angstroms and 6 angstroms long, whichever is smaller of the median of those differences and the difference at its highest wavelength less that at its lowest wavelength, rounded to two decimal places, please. -1.36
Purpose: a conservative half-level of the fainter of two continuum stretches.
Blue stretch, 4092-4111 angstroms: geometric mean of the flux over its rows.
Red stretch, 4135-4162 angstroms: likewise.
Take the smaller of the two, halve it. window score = 5.39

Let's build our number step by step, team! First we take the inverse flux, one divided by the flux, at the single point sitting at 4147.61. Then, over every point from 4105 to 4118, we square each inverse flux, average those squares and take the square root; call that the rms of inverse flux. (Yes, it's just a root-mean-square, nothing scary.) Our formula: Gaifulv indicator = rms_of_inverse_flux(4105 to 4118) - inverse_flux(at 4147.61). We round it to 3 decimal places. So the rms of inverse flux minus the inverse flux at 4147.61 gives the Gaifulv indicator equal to 0.016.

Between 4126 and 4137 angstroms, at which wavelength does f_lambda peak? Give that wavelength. 4136.16 angstroms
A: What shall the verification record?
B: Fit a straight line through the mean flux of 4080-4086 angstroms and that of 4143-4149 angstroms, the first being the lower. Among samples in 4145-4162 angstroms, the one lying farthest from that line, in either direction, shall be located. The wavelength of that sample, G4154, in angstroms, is 4149.52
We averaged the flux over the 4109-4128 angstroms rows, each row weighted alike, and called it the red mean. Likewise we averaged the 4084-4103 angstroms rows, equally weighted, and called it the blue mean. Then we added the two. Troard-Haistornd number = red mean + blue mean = 22.9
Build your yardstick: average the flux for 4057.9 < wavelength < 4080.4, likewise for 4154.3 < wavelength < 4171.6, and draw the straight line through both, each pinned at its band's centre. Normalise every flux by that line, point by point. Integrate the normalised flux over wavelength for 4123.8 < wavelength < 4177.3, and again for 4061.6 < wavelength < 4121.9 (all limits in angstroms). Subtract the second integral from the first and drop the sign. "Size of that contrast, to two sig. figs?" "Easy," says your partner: 6.6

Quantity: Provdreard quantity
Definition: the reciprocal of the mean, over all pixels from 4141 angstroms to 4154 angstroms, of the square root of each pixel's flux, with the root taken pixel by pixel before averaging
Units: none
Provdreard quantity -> 0.290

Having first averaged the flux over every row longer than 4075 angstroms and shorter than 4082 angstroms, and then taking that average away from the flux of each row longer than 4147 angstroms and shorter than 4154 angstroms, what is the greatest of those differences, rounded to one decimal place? 3.6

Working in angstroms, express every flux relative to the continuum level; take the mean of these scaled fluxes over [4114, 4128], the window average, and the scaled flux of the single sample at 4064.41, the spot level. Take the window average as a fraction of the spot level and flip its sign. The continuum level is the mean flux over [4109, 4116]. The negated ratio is -0.95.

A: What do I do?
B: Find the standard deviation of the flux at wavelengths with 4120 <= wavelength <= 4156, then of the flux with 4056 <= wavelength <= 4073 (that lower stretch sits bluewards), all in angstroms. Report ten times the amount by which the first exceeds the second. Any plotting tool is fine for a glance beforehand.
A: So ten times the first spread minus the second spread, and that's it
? 8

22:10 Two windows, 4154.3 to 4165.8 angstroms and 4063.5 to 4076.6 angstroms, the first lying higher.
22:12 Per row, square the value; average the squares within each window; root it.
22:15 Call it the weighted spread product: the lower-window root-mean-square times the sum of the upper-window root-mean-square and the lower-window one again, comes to 293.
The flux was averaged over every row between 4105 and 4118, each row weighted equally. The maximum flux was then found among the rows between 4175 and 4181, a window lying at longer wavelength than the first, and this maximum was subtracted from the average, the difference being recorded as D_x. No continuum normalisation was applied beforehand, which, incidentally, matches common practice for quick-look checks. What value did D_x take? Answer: -1.5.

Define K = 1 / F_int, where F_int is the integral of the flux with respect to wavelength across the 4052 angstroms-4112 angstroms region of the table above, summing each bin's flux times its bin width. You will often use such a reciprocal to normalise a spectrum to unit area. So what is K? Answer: 0.0015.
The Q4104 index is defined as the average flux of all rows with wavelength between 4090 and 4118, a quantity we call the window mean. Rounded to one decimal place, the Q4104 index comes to 11.4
